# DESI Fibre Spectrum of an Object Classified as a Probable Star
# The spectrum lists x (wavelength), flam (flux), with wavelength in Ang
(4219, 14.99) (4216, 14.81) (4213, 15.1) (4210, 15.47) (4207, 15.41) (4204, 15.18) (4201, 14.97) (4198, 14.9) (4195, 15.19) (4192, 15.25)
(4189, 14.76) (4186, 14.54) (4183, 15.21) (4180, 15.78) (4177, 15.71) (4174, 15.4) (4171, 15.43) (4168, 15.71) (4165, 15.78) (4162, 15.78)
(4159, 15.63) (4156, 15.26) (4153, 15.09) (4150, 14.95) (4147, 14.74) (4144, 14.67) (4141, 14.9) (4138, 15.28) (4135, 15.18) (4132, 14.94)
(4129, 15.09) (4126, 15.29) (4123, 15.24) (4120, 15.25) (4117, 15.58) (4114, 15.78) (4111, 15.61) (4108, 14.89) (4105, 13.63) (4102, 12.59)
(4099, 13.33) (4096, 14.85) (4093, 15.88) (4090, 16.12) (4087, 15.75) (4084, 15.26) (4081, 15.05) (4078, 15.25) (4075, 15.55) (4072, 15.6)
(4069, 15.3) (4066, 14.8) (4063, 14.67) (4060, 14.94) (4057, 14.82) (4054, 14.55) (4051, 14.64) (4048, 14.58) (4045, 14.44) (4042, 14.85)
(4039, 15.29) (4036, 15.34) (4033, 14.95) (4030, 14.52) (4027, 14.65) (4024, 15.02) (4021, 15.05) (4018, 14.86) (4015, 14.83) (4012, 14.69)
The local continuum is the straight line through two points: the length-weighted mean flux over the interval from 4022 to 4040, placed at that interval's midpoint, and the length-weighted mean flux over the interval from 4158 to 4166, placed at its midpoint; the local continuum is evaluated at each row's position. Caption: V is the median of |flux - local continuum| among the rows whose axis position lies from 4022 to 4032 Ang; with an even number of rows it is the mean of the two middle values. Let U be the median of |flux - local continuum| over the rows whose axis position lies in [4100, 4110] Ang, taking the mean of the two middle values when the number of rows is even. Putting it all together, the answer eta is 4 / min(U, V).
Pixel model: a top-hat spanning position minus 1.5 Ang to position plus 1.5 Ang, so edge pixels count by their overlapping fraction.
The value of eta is 14.2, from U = 1.76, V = 0.28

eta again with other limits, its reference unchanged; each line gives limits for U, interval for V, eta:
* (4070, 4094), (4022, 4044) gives 14.2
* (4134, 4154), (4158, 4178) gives 46.9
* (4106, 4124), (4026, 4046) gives 16.2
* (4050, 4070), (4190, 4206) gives 11.0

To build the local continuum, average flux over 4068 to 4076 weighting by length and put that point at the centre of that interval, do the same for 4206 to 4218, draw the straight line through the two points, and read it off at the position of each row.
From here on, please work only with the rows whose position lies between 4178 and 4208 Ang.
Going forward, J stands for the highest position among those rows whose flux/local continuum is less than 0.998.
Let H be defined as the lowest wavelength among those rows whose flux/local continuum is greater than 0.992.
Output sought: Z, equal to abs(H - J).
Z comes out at 21 Ang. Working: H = 4180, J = 4201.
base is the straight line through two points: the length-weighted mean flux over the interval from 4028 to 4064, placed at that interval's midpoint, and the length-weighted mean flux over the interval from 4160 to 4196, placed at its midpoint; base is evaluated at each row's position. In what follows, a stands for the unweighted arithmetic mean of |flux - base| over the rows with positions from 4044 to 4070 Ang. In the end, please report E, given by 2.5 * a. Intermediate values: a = 0.2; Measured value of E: 0.5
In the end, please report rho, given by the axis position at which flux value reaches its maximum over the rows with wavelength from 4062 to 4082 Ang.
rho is 4072 Ang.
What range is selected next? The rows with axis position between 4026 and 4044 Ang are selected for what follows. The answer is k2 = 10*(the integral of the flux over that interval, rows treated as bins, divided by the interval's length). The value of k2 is 149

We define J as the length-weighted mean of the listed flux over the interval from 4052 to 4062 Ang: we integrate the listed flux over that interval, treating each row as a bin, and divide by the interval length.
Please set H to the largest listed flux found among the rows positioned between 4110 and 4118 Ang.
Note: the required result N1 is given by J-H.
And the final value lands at -1.02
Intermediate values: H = 15.78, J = 14.8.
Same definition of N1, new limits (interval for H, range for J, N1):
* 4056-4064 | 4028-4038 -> 0.00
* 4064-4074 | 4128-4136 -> -0.54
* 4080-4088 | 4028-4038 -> -0.81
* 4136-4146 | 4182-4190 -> -0.46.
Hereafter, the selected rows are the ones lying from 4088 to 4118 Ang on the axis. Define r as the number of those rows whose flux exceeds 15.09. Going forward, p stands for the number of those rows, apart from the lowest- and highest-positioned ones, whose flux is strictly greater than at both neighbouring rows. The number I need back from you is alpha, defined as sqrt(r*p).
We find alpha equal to 2.2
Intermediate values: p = 1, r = 5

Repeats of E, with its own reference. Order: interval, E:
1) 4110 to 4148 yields 0.7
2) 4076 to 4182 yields 1.2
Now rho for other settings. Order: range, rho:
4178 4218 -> 4180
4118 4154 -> 4126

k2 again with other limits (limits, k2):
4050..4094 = 152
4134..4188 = 153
